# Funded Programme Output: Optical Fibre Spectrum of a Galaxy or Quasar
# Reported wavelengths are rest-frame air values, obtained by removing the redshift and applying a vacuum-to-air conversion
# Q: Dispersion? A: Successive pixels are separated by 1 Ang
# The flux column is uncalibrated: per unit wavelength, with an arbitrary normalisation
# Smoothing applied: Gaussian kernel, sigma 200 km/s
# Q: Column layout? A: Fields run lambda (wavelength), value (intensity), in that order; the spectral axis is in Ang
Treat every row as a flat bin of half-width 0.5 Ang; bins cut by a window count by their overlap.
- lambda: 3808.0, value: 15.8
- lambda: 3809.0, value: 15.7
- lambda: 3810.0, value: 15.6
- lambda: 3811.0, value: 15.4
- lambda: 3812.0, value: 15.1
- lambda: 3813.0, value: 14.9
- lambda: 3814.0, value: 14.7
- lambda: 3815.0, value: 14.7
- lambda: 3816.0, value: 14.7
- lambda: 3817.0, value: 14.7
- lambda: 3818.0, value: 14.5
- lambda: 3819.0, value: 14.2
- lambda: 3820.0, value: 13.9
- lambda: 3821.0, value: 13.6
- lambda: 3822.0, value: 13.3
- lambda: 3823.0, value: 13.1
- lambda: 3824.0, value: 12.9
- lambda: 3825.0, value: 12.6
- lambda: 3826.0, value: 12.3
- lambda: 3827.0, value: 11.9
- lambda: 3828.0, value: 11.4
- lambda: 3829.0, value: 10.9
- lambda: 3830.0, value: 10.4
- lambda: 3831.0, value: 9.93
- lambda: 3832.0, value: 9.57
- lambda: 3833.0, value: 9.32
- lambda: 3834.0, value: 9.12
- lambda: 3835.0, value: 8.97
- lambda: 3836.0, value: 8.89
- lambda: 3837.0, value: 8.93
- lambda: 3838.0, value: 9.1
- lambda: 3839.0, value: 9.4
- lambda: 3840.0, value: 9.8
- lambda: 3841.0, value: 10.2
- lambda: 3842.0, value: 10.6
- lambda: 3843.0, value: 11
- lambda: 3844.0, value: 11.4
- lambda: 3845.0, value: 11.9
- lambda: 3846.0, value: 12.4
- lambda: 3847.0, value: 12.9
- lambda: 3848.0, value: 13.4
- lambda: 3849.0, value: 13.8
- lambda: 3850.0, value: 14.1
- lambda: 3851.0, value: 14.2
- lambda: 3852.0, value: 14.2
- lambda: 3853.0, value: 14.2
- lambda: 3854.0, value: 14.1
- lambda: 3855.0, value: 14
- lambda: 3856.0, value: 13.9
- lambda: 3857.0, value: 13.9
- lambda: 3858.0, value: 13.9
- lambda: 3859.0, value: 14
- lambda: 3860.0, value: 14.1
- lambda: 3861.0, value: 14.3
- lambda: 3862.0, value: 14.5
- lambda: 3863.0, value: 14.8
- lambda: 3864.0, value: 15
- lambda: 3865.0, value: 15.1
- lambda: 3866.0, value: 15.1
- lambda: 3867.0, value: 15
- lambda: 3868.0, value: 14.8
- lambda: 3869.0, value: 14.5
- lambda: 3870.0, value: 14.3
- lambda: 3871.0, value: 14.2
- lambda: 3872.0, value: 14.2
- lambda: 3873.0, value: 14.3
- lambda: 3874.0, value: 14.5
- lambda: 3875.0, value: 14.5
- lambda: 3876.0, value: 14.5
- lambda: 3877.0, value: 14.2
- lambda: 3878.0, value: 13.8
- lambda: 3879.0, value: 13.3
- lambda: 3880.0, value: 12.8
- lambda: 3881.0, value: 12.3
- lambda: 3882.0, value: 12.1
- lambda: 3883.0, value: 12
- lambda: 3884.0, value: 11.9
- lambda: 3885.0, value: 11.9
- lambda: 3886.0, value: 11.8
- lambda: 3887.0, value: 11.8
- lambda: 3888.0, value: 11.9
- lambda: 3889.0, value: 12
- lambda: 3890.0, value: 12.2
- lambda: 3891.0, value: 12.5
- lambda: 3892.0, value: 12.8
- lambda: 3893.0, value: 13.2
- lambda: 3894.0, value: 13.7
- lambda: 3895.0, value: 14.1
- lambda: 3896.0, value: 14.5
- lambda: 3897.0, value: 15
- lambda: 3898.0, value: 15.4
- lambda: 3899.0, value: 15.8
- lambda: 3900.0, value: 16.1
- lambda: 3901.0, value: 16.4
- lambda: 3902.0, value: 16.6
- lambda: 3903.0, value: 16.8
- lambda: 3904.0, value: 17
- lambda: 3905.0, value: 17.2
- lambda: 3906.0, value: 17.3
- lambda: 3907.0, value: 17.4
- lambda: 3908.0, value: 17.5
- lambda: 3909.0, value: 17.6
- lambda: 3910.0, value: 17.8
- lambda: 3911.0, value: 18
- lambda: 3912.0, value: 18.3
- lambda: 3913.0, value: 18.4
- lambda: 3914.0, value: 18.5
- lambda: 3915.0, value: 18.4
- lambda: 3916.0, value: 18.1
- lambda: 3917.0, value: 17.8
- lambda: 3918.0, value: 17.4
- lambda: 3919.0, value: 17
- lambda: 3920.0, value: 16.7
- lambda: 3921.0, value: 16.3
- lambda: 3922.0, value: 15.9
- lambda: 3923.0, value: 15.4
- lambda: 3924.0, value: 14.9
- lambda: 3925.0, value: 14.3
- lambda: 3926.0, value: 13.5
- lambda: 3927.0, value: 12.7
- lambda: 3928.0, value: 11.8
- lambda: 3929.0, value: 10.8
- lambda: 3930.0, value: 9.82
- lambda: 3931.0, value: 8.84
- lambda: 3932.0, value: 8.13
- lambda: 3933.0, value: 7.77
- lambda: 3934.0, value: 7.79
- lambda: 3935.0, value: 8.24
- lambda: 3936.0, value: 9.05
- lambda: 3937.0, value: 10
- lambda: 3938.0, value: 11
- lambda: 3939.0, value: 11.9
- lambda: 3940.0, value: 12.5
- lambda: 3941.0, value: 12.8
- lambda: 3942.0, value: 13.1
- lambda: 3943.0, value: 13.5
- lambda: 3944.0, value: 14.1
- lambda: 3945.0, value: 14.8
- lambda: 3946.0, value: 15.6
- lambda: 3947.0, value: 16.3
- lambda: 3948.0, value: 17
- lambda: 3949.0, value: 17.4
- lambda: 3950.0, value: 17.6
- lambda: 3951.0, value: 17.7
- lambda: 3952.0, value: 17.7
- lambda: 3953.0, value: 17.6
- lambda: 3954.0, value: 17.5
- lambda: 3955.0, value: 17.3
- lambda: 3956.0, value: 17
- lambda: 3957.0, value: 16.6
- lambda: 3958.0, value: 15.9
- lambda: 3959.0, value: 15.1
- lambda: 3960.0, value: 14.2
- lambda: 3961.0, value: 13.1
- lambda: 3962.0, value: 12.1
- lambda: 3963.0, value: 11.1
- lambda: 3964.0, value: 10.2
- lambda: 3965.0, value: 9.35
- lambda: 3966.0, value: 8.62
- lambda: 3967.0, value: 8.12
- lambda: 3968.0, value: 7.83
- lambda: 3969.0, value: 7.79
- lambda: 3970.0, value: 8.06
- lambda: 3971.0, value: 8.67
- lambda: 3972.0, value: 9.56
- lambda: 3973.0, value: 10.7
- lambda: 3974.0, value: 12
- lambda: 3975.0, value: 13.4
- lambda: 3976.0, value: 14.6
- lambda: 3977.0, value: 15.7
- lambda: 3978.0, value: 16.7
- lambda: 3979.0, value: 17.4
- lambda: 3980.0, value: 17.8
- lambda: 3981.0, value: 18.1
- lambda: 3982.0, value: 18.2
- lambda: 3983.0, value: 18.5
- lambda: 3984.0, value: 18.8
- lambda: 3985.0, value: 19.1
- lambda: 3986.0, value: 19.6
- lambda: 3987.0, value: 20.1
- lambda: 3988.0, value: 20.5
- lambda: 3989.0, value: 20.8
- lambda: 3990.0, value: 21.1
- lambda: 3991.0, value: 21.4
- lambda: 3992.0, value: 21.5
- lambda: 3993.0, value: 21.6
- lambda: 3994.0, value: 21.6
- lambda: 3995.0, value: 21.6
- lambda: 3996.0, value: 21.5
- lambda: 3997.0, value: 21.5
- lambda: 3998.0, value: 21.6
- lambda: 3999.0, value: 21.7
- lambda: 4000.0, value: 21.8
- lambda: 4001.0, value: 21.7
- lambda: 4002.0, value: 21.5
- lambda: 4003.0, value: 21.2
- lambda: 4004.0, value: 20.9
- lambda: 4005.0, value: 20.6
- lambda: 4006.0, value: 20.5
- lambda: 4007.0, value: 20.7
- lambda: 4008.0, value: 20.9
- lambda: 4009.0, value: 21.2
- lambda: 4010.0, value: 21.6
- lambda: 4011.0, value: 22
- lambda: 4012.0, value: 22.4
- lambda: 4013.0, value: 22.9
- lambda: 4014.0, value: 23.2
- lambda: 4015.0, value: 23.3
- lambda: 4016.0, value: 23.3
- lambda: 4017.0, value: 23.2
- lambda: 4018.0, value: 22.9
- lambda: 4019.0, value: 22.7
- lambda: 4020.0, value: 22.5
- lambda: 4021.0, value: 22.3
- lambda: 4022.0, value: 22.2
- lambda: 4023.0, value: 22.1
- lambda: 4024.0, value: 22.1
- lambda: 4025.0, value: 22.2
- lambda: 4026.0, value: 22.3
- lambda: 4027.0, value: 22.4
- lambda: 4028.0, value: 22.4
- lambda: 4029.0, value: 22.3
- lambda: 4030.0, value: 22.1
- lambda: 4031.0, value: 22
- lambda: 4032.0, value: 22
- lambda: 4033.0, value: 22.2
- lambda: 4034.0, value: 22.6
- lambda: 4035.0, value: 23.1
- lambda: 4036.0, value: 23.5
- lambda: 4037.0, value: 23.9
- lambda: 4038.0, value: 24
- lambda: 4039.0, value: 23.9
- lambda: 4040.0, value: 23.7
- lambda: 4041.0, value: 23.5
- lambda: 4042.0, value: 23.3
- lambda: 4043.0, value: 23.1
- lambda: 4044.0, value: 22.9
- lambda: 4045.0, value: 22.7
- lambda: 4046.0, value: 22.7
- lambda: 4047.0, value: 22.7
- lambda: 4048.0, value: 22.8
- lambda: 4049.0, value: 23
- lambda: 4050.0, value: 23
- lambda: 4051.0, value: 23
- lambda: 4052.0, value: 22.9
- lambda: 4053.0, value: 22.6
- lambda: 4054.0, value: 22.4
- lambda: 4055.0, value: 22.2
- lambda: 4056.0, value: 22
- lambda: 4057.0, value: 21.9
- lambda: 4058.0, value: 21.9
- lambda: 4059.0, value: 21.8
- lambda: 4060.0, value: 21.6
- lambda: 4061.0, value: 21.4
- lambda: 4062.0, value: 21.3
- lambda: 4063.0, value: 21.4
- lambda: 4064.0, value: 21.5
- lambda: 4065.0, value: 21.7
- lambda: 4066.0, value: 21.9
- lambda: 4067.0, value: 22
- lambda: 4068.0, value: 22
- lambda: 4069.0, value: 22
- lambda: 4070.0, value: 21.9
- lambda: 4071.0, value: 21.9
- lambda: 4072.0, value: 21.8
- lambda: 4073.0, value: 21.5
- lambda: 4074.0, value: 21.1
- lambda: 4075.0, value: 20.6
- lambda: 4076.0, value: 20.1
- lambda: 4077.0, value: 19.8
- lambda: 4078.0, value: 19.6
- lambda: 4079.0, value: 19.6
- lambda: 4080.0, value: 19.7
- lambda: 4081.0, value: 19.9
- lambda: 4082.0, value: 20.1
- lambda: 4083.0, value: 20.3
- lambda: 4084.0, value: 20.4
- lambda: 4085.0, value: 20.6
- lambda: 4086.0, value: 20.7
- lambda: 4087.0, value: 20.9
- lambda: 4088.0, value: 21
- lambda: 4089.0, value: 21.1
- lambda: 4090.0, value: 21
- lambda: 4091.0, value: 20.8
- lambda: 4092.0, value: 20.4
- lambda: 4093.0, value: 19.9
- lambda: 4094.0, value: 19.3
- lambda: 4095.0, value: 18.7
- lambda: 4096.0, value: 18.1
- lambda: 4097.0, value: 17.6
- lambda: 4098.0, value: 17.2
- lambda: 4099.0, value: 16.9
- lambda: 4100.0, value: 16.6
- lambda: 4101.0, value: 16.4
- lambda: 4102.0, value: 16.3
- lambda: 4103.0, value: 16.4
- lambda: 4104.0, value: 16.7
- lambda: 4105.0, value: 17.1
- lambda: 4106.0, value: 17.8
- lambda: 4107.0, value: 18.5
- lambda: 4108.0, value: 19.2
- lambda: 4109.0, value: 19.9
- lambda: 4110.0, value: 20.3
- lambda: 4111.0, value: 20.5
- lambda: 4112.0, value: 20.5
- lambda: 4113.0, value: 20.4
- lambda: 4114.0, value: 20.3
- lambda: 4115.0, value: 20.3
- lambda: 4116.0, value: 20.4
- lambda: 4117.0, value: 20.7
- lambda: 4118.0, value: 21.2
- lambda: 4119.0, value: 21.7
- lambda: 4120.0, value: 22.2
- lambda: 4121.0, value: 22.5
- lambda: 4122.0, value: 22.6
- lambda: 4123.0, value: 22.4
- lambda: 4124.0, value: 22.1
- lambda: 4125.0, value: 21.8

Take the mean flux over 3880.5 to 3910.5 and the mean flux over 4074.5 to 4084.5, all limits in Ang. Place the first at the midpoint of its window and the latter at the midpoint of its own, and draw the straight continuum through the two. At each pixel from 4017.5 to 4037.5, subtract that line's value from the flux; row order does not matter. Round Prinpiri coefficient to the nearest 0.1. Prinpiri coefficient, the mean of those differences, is 4.0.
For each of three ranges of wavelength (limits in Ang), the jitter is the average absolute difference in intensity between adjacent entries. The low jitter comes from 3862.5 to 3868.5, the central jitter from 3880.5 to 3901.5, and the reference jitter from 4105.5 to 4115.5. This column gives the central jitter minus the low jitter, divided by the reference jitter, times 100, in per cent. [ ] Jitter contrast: 42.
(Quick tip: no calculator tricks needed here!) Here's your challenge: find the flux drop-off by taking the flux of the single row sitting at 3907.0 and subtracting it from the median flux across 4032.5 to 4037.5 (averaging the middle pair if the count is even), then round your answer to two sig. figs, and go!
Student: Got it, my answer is 5.7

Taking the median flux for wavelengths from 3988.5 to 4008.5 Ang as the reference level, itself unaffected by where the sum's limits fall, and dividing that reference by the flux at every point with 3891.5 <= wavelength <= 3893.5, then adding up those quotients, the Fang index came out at 3.3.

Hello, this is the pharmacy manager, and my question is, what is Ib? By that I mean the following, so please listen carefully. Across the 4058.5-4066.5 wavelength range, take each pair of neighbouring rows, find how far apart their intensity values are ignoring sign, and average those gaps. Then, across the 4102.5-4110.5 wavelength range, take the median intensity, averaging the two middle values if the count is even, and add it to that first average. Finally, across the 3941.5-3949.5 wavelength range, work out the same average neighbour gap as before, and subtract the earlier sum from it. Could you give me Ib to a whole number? -18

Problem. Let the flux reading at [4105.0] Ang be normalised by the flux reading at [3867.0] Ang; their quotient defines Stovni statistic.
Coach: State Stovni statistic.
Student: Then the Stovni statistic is 1.14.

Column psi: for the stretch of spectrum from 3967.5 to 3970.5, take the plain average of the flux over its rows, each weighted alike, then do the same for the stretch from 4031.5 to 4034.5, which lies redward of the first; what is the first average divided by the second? 0.35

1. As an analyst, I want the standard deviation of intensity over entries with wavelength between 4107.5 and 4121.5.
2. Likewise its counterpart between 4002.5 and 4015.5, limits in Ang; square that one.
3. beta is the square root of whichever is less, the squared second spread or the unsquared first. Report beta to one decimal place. 0.9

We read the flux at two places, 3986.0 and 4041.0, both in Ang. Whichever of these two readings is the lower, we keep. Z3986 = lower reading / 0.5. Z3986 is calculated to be 39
